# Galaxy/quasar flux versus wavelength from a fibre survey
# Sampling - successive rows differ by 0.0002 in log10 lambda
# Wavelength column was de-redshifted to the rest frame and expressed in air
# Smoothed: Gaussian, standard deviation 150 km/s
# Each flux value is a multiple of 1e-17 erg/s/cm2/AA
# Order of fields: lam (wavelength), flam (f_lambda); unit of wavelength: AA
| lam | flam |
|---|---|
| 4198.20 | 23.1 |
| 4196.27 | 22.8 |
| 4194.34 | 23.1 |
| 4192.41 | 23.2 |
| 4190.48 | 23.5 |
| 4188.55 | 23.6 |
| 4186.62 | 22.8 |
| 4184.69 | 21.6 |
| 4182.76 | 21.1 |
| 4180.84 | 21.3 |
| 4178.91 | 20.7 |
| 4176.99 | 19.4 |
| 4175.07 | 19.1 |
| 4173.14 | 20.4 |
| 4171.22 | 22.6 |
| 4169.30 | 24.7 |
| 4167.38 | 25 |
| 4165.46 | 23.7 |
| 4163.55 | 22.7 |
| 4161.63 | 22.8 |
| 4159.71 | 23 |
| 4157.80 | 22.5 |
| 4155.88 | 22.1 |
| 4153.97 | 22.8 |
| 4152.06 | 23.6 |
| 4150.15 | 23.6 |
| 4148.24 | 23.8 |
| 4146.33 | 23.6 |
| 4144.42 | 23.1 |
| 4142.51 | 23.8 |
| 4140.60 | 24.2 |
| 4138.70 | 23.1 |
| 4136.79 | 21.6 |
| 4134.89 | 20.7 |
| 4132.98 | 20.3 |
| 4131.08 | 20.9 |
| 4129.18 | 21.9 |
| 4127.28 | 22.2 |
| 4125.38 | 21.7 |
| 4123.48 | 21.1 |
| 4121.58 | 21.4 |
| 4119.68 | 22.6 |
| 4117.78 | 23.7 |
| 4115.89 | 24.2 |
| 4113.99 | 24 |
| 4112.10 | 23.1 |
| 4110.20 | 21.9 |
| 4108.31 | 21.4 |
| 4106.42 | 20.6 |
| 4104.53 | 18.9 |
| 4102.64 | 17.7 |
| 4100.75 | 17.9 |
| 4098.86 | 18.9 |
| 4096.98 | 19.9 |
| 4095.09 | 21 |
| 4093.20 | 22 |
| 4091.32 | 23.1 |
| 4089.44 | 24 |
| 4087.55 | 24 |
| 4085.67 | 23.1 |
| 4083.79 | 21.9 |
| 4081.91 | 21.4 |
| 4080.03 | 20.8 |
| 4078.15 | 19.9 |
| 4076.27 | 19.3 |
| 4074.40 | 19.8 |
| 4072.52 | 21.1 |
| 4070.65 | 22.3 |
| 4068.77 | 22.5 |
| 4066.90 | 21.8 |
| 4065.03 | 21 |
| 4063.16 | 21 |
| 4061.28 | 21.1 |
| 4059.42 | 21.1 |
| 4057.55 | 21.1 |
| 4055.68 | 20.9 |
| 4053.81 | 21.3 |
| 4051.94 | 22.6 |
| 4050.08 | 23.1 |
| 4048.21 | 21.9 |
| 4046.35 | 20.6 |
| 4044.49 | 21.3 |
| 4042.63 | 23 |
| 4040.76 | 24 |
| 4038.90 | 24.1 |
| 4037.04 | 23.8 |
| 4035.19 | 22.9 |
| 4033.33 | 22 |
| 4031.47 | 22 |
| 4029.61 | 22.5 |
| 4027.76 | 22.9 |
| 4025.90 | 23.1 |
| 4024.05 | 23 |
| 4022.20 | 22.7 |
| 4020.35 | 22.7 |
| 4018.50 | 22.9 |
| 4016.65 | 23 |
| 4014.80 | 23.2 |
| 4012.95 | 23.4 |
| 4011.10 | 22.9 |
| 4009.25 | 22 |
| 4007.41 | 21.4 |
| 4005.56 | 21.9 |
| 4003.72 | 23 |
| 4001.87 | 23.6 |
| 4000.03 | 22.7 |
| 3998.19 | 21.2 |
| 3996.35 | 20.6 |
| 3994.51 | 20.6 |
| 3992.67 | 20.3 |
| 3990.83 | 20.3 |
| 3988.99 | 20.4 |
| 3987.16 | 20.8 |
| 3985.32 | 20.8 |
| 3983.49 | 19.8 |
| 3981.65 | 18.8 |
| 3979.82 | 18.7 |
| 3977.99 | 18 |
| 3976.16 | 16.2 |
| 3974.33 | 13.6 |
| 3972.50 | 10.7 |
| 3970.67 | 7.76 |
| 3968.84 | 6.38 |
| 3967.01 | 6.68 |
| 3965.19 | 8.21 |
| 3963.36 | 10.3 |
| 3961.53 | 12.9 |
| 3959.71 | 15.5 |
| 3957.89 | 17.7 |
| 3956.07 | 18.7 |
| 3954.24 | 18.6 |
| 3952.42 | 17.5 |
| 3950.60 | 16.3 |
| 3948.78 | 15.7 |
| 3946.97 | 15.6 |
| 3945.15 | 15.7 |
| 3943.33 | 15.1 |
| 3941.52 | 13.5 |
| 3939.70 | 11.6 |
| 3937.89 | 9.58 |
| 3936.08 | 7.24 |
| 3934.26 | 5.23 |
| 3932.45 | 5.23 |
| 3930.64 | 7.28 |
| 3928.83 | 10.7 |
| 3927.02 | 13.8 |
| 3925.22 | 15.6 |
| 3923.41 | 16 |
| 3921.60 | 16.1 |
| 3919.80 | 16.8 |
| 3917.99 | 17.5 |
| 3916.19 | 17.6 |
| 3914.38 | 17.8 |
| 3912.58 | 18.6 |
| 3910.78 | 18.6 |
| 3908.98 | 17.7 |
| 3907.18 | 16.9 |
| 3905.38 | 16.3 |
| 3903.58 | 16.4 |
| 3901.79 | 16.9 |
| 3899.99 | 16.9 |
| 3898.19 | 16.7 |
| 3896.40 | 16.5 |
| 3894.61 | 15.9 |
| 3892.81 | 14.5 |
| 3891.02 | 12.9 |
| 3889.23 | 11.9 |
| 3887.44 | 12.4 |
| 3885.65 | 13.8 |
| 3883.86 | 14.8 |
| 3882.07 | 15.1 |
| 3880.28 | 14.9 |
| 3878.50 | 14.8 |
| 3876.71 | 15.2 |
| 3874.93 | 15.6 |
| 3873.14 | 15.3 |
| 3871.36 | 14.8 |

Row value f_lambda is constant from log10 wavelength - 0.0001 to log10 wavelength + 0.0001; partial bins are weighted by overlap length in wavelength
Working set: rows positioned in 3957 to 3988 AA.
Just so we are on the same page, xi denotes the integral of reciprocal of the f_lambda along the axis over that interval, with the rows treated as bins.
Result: 2.5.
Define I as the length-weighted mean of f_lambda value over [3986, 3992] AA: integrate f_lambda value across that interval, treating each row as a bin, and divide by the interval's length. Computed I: 20.5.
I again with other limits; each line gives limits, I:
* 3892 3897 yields 15.6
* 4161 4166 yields 23.1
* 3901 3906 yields 16.6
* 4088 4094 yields 23.1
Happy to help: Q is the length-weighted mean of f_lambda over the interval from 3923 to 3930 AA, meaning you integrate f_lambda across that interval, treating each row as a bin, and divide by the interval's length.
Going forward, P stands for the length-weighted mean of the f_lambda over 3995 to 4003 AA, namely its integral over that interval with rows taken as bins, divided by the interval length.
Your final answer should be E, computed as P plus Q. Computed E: 35.6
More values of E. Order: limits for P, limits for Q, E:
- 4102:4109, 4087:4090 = 43.6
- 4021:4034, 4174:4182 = 42.8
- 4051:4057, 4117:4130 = 43.6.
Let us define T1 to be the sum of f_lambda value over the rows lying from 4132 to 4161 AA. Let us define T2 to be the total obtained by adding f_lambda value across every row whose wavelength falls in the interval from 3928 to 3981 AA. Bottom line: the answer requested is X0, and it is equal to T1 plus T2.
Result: 708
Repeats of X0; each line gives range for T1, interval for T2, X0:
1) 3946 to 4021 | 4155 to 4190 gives 1140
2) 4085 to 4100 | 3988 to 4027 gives 641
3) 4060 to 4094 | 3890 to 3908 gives 550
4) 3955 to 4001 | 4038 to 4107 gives 1198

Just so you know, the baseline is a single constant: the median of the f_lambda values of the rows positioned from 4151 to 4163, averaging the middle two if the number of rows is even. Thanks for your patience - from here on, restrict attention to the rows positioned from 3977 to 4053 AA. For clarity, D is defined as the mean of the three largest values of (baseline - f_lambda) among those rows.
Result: 4.3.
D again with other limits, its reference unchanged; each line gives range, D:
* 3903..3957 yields 16.9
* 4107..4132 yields 1.7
